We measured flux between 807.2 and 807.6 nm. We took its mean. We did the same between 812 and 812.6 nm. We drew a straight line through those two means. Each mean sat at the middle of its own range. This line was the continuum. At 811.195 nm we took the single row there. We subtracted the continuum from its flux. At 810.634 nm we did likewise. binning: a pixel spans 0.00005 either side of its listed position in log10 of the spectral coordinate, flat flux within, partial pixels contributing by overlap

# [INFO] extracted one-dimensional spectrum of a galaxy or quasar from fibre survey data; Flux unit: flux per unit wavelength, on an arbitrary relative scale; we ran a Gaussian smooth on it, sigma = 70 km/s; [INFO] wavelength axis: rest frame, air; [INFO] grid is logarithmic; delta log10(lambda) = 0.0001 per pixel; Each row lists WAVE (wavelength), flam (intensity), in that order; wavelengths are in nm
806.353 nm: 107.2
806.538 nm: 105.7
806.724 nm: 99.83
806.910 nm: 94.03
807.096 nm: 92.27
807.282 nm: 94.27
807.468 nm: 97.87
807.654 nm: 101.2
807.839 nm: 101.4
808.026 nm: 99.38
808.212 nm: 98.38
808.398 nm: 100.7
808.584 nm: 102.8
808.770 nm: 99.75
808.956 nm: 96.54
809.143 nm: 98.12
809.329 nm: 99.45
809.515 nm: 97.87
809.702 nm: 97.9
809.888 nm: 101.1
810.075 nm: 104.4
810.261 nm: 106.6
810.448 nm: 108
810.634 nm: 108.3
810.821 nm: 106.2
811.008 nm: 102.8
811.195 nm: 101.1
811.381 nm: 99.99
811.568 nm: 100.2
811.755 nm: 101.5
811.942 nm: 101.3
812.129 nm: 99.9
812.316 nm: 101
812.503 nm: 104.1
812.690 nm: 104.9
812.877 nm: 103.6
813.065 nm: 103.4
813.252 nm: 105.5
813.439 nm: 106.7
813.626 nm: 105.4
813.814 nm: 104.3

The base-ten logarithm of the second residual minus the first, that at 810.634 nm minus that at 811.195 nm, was 0.89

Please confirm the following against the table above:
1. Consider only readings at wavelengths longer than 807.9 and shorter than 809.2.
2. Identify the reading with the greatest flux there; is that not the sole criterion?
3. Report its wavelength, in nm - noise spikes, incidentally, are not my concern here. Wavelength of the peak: 808.584 nm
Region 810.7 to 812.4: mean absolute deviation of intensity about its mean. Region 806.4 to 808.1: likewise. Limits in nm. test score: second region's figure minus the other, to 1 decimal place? 2.1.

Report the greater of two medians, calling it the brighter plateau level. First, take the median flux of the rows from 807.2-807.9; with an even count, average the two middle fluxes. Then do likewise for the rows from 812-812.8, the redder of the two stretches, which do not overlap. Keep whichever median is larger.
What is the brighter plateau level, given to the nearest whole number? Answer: 103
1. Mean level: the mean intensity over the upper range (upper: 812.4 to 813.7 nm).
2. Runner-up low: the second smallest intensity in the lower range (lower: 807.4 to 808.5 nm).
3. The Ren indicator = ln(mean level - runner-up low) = 1.86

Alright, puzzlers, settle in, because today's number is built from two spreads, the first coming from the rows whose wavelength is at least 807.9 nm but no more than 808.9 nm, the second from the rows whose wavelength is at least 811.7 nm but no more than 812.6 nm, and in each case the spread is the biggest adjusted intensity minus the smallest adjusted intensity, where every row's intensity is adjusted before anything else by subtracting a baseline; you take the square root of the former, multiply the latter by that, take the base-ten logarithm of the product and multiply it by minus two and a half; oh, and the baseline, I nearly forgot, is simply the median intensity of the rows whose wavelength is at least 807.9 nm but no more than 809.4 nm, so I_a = -2.4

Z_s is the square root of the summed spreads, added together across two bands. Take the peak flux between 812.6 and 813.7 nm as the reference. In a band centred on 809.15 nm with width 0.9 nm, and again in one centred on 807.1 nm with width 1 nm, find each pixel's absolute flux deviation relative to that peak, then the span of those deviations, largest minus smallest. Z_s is 3.3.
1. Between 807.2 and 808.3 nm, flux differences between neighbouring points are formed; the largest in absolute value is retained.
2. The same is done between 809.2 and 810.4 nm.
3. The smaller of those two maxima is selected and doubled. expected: 6.6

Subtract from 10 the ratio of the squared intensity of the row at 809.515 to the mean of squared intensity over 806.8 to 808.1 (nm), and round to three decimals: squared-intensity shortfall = 8.987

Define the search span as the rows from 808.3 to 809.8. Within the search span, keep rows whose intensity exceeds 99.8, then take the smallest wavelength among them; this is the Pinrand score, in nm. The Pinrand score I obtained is 808.398 nm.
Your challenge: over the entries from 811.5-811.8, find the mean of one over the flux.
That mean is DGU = 0.0099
